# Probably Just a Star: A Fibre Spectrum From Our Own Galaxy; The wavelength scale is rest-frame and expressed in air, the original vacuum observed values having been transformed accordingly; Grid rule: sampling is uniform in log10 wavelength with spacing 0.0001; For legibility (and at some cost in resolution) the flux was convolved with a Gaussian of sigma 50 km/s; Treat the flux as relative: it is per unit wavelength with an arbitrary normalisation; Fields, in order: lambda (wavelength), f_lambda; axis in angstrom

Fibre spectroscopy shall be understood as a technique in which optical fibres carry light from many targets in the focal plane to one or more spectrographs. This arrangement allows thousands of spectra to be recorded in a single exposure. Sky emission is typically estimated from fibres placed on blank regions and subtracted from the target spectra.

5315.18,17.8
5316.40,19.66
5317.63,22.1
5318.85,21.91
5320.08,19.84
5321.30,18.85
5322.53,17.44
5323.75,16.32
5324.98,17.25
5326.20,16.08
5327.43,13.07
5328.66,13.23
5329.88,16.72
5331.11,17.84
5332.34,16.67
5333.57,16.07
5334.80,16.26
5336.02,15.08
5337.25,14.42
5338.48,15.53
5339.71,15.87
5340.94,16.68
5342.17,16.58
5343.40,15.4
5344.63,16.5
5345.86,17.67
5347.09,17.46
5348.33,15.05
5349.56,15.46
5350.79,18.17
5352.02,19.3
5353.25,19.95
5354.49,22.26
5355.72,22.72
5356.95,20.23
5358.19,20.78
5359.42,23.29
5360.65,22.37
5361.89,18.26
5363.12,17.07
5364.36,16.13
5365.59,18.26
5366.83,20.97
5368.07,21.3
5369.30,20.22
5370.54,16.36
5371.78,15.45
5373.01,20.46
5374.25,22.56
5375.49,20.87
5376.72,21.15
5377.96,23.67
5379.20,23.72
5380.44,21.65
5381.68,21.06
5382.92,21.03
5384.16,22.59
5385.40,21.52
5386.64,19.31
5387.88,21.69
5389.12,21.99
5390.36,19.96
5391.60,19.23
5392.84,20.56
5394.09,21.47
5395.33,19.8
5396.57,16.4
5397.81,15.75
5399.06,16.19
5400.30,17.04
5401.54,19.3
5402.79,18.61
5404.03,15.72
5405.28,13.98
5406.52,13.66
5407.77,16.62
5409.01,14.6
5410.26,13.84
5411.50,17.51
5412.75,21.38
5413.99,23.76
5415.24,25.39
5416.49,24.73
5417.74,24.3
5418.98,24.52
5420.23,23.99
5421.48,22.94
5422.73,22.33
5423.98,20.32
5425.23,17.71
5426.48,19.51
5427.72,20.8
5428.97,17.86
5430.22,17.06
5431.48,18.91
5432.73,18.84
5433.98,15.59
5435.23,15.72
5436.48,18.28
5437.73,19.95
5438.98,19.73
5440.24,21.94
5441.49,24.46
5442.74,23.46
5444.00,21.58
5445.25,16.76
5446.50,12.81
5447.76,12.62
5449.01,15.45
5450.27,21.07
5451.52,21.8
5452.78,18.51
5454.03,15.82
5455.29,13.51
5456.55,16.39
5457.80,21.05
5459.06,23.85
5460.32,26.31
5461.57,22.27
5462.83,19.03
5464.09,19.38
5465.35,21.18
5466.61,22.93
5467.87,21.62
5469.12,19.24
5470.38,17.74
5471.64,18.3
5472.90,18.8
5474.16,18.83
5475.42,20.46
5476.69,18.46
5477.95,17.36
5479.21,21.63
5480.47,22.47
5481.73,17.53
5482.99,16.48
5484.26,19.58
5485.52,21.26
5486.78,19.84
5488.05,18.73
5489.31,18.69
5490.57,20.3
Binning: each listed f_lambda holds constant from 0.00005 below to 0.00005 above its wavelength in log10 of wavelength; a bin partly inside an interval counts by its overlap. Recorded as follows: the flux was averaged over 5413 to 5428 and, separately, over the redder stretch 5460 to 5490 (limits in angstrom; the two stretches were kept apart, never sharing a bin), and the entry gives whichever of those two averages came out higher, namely 22.5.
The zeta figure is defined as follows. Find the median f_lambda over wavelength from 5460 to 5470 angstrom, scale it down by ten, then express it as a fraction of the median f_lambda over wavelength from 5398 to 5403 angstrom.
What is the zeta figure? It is 0.120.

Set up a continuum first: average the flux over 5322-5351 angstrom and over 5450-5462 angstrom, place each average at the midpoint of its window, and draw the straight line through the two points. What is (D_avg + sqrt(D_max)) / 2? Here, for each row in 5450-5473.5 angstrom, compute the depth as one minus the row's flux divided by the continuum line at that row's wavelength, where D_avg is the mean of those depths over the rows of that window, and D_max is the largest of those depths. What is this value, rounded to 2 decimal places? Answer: 0.29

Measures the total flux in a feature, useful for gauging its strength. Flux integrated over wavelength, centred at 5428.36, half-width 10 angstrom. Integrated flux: 393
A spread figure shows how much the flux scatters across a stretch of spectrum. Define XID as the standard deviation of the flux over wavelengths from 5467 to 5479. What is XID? 1.3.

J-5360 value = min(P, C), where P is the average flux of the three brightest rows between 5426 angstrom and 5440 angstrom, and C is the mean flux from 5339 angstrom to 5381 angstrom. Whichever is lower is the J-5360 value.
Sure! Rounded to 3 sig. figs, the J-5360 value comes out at 19.2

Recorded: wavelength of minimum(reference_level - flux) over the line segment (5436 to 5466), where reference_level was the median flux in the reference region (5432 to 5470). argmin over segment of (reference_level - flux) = 5460.32 angstrom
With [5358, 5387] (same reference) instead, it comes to 5379.20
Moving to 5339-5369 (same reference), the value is 5359.42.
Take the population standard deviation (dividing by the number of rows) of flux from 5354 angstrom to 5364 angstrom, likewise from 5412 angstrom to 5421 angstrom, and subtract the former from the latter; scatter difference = -0.9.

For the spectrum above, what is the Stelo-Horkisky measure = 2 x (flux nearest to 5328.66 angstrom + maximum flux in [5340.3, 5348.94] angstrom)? 62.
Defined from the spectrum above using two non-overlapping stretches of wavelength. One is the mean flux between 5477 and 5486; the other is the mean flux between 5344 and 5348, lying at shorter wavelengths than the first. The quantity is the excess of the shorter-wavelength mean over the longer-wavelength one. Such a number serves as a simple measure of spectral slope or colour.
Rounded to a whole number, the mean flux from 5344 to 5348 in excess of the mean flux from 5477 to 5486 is -2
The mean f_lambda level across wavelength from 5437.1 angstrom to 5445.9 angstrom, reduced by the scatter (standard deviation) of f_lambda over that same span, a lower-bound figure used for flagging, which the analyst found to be 19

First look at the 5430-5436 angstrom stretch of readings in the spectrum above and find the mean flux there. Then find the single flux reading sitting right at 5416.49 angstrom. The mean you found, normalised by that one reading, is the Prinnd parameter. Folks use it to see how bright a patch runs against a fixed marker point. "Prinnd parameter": 0.70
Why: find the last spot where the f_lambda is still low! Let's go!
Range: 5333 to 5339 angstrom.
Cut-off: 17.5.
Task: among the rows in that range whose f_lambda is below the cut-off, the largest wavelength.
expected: 5338.48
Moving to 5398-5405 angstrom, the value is 5404.03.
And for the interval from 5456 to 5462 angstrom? 5456.55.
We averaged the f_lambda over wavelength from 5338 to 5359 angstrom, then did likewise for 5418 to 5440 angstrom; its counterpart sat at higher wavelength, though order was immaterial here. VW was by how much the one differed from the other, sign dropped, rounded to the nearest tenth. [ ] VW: 1.7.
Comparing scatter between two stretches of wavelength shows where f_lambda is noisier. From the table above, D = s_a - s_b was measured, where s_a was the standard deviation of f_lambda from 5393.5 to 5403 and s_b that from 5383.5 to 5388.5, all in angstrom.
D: 1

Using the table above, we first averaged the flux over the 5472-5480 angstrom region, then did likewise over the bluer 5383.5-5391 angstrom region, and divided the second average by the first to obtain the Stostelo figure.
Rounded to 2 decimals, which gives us 1.10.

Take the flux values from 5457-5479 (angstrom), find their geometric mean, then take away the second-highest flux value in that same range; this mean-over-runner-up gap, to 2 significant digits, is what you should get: -3.6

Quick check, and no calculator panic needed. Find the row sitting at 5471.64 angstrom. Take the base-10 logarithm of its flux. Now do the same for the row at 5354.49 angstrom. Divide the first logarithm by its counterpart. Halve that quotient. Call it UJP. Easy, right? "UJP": 0.47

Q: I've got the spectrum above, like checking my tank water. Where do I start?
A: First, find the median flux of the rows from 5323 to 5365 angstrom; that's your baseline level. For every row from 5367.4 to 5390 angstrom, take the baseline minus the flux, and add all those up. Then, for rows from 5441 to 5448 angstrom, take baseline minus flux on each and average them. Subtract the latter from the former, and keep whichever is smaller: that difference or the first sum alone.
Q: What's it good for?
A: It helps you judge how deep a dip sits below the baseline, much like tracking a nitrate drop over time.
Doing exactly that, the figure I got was -76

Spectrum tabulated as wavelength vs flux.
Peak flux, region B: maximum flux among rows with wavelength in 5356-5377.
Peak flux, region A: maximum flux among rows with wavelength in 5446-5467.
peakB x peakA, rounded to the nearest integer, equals 613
